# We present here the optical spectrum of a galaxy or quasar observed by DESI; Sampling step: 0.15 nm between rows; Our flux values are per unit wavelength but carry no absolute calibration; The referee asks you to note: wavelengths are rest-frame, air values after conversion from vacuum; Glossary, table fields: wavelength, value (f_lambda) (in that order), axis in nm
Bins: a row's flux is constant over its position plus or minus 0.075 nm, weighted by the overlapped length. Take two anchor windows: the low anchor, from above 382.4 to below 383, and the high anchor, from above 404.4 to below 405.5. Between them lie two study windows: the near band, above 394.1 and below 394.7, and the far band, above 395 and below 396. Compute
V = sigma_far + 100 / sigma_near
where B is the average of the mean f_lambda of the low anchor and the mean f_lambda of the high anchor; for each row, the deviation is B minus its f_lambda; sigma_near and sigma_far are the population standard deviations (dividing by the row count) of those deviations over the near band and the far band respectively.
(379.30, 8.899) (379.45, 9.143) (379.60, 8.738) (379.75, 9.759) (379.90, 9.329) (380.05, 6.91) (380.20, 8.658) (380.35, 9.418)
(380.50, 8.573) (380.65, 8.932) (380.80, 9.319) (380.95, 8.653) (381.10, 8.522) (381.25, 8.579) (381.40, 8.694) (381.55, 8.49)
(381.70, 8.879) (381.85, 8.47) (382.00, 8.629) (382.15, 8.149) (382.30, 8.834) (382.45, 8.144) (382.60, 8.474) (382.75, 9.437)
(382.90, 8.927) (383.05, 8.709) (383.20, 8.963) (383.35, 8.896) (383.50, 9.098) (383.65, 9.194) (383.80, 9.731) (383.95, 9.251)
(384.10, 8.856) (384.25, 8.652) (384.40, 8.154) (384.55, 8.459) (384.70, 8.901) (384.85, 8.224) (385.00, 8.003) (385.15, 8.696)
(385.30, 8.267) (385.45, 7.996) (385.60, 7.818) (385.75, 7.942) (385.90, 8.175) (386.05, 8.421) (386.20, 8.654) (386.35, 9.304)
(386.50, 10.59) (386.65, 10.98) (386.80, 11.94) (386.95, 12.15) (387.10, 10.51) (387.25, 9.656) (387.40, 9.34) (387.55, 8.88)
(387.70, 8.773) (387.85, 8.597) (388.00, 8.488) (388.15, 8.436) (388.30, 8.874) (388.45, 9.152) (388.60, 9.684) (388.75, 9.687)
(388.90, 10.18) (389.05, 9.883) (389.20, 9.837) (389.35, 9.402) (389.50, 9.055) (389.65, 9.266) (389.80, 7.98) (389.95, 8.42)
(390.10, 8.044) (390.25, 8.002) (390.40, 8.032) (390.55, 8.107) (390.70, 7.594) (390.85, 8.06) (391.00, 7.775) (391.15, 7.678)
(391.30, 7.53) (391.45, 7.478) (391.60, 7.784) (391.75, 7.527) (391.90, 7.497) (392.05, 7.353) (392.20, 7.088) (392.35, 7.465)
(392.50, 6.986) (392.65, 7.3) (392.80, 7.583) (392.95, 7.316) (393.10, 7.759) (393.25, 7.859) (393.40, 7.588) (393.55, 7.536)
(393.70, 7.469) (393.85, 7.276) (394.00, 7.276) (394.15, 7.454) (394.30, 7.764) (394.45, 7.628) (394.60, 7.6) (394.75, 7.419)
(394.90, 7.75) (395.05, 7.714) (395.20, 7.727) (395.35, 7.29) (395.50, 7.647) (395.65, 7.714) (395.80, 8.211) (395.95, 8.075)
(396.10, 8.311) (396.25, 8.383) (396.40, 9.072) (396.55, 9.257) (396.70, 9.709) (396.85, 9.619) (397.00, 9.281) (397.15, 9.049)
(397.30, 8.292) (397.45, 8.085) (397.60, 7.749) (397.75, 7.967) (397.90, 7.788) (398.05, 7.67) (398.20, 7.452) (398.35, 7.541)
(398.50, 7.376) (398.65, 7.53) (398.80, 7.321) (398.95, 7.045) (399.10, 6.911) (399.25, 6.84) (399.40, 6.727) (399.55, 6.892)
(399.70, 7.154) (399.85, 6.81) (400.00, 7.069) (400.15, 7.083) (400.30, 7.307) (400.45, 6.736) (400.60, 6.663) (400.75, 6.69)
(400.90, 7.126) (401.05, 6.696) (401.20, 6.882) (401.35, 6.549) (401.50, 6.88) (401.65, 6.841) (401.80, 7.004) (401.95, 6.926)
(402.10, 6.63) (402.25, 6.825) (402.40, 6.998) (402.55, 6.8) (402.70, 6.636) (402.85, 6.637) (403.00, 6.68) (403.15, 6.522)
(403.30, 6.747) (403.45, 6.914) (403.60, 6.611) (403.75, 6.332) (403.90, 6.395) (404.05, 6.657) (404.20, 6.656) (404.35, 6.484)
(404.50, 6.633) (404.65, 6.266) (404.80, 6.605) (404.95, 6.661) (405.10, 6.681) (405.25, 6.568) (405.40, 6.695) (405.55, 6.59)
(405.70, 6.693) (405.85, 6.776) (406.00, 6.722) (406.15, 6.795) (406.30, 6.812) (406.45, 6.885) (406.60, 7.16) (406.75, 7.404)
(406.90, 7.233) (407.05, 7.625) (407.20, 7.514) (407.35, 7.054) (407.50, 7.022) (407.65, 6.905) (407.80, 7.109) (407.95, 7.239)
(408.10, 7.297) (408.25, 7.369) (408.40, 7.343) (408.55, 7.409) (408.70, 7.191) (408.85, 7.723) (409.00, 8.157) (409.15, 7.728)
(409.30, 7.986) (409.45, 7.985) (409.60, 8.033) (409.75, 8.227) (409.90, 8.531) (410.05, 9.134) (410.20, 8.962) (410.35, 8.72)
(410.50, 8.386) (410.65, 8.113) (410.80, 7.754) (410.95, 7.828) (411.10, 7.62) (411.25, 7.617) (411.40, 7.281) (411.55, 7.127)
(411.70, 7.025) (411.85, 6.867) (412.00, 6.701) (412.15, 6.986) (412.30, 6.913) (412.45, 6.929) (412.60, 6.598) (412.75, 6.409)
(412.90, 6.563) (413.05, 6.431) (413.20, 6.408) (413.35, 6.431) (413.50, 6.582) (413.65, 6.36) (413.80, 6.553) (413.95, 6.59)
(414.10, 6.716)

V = 909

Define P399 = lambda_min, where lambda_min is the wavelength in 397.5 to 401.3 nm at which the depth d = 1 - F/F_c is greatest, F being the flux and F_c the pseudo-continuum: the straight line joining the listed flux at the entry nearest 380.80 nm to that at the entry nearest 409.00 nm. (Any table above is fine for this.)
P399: 400.60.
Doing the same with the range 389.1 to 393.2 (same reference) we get 392.50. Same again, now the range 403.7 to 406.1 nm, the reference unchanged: 404.65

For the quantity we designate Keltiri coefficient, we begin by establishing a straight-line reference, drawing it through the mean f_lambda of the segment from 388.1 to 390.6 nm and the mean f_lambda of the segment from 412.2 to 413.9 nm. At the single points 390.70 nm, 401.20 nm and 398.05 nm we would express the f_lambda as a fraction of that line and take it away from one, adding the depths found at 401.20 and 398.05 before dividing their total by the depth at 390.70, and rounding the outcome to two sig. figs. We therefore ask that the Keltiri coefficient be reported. 1.2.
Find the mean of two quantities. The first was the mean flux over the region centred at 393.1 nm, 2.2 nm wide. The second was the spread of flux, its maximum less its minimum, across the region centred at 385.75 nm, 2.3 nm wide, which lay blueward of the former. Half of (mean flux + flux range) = 5.77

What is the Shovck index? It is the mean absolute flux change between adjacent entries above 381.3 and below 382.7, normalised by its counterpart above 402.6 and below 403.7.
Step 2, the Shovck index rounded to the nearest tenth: 2.8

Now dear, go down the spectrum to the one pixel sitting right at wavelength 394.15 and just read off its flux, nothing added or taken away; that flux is 7.454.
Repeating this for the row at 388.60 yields 9.684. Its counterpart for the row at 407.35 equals 7.054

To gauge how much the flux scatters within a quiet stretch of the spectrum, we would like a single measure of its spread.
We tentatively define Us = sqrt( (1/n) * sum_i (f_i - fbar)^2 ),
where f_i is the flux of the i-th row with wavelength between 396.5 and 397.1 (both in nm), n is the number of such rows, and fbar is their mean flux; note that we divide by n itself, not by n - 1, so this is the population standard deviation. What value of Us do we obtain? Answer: 0.20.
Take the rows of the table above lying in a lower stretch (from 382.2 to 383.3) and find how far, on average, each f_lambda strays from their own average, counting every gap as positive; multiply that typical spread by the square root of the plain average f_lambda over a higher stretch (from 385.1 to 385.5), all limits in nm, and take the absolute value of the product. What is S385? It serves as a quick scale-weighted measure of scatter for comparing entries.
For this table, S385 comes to 0.84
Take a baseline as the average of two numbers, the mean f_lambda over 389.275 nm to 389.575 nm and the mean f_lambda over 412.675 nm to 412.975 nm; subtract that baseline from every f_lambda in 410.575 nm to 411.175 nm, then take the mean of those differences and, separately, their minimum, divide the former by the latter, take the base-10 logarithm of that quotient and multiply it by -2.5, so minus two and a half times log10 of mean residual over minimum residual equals 2.3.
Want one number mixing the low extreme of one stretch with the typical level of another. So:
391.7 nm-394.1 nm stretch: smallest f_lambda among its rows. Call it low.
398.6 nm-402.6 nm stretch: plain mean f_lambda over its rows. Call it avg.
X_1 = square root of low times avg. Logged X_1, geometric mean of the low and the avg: 6.95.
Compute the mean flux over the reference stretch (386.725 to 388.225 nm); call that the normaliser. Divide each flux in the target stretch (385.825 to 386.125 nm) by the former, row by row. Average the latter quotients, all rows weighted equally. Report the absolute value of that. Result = 0.86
